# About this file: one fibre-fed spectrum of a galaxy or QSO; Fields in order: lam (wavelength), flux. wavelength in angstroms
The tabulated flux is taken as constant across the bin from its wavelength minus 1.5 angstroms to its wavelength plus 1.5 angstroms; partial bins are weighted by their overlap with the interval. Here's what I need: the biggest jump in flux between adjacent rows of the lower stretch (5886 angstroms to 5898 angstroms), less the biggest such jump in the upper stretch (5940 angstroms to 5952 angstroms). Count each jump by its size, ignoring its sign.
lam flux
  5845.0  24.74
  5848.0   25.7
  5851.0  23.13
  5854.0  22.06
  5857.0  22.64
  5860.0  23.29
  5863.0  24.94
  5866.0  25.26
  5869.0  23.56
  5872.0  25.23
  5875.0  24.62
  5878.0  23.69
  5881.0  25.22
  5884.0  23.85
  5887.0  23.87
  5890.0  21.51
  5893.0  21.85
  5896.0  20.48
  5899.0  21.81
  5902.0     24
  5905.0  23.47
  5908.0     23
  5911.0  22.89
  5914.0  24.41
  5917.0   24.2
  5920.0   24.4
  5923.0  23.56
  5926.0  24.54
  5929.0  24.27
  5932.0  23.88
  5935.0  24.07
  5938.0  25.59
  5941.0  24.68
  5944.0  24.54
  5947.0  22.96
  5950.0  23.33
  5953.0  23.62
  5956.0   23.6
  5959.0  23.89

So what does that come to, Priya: 0.78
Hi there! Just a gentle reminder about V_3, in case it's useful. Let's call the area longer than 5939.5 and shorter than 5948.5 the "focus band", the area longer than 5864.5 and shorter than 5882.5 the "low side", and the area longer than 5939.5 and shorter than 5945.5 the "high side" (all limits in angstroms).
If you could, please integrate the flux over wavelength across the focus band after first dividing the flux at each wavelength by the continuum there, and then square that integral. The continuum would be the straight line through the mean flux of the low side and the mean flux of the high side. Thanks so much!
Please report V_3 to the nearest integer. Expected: 77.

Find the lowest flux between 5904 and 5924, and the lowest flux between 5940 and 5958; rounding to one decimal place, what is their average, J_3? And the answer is 22.9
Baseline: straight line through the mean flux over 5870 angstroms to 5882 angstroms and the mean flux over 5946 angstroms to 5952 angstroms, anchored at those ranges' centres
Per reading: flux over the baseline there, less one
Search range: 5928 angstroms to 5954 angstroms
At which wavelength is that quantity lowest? 5947.0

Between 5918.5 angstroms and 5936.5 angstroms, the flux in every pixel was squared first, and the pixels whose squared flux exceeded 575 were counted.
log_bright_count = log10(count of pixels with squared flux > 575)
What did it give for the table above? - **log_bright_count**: 0.60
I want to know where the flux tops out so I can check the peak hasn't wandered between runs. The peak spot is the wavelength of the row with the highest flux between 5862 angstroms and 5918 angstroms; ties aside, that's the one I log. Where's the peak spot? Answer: 5866.0 angstroms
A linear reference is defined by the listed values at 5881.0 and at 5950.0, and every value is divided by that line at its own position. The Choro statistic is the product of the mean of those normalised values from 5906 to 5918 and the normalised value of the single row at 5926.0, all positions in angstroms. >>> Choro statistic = 0.99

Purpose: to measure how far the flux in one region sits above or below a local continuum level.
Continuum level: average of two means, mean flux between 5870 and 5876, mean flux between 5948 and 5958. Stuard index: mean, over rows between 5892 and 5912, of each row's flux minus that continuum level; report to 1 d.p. -1.7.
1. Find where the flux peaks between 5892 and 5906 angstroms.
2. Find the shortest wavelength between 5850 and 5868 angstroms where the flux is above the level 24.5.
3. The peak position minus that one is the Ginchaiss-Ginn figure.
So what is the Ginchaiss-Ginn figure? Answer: 39 angstroms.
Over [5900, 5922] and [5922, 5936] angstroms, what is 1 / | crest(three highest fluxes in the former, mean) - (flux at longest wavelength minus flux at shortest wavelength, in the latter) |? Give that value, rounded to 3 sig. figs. 0.0420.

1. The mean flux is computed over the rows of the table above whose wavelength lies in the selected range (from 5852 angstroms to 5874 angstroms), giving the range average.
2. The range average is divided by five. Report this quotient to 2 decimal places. 4.77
